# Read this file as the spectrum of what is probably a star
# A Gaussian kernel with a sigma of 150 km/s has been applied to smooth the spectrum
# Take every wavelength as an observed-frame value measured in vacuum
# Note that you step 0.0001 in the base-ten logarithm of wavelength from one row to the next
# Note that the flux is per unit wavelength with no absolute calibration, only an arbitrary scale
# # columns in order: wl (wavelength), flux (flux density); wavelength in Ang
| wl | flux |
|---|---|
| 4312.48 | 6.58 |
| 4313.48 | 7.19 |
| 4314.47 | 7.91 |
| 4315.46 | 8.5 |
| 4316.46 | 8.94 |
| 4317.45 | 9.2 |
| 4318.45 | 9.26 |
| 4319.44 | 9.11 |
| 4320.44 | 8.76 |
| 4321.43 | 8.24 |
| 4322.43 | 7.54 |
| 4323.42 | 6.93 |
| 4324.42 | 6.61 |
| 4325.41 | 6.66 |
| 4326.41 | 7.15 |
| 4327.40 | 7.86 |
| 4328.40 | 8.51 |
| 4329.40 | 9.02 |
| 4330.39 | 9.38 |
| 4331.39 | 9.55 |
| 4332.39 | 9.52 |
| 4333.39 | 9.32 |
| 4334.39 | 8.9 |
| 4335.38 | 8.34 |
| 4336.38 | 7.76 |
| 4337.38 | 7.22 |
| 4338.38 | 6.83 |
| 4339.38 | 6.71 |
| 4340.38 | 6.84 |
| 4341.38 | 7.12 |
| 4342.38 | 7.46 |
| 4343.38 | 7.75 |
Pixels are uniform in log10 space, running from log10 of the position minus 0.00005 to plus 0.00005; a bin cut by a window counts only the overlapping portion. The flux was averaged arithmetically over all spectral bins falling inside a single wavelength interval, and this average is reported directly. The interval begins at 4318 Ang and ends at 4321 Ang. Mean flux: 9.0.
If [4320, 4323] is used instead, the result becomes 8.2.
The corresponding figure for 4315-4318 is 8.9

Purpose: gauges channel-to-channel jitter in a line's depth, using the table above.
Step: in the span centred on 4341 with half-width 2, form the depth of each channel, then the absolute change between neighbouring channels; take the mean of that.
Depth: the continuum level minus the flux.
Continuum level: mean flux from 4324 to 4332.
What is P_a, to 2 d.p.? 0.25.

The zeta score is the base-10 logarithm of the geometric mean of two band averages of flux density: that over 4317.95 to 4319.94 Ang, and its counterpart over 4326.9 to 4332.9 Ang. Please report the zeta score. 0.96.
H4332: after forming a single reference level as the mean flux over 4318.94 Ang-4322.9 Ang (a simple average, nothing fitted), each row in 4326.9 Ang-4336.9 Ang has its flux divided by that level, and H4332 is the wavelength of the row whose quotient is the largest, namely 4331.39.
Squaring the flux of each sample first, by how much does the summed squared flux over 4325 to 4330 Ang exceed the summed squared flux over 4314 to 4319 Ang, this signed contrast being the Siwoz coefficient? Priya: -74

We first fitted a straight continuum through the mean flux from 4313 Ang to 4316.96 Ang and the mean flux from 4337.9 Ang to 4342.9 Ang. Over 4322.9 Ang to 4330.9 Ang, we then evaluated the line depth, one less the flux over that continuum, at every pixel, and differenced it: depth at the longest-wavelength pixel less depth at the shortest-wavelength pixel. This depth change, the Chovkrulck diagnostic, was -0.37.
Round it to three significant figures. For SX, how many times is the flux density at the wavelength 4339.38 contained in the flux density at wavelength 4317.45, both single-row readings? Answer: 1.37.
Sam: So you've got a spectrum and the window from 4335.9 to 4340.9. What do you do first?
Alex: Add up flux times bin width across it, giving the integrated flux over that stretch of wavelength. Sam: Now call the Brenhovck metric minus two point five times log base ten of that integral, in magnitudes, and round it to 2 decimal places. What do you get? -3.87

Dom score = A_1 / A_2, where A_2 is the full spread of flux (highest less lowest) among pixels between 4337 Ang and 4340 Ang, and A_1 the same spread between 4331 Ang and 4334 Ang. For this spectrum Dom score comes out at 0.5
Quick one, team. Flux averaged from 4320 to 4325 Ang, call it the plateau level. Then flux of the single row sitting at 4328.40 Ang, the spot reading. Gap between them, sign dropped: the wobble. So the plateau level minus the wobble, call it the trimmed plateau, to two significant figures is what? 6.7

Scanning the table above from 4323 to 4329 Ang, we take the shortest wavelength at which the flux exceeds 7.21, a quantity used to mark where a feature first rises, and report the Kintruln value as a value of 4327.40 Ang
